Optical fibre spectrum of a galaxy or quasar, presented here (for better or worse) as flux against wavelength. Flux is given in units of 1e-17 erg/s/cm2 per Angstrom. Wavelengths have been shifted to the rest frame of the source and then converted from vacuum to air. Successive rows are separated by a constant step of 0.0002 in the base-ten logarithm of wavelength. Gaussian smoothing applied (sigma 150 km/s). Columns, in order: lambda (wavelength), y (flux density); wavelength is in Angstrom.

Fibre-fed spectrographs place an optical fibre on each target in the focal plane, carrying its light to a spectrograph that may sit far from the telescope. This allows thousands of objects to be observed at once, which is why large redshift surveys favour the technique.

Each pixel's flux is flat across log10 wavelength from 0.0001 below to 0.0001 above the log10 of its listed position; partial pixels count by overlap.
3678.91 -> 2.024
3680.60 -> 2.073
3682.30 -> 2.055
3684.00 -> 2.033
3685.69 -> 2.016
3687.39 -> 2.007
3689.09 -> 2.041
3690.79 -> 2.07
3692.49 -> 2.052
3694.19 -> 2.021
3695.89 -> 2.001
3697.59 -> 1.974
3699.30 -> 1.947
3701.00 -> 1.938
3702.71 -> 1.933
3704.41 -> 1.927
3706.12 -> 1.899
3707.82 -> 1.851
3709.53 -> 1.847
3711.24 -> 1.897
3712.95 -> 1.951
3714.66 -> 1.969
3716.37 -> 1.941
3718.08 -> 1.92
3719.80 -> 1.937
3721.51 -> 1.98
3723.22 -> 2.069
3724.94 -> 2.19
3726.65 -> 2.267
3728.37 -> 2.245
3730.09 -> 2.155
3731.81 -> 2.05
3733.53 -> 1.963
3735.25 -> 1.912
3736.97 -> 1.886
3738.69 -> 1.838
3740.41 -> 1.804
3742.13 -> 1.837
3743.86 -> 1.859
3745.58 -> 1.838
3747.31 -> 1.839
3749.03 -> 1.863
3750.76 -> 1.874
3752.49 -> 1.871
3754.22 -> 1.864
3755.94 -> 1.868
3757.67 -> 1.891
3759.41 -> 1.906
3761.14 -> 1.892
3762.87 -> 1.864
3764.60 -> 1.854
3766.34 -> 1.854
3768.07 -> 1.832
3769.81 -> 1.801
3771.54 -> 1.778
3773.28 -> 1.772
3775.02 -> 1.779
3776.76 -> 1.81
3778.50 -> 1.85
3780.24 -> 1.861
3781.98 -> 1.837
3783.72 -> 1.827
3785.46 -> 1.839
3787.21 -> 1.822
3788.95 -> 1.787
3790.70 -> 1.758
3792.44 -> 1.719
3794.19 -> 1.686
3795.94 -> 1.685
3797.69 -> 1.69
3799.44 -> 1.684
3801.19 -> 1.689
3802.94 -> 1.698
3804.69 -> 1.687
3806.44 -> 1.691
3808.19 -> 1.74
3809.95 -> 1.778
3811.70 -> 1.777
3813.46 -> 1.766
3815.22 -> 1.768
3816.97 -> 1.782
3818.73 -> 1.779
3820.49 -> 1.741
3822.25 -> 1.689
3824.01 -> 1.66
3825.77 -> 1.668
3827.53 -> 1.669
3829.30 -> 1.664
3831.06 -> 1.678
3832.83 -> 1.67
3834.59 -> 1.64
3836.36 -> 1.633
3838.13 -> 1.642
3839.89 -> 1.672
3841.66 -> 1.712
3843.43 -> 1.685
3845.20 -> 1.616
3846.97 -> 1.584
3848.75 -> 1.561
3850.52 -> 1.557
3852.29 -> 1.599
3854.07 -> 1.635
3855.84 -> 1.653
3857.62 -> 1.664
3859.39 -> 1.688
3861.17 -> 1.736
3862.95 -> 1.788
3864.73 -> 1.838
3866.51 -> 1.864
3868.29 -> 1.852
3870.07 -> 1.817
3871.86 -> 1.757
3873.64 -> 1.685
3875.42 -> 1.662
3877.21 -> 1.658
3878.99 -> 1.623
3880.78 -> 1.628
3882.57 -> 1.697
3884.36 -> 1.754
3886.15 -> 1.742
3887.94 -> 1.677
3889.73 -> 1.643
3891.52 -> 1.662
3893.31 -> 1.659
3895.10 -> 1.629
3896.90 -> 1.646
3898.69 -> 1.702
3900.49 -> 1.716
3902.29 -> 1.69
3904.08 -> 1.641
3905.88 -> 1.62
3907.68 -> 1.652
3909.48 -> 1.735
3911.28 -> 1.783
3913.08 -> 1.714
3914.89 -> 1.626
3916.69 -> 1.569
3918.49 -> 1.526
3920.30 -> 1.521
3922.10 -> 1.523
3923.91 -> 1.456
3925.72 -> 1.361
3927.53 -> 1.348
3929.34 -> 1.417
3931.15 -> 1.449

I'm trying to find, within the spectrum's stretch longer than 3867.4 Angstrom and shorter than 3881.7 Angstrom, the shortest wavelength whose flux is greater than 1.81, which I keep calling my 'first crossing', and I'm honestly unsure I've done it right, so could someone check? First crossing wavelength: 3868.29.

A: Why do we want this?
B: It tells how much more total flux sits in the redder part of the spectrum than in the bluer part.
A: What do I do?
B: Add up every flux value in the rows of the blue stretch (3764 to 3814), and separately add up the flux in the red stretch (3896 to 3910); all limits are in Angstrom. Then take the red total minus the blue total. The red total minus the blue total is -38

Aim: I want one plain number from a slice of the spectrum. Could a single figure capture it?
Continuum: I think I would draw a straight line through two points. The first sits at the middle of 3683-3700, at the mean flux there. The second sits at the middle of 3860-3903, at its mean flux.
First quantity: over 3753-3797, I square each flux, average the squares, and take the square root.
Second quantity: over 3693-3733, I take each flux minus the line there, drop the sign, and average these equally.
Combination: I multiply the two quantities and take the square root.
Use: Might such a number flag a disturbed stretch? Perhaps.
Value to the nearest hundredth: 0.41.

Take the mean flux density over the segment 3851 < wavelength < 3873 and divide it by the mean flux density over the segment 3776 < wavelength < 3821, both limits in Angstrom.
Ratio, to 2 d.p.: 0.99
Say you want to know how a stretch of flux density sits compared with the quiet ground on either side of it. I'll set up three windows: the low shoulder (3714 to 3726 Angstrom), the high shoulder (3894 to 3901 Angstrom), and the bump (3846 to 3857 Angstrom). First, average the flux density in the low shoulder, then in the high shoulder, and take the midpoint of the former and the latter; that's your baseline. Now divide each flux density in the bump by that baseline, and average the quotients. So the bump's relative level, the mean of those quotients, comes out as 0.870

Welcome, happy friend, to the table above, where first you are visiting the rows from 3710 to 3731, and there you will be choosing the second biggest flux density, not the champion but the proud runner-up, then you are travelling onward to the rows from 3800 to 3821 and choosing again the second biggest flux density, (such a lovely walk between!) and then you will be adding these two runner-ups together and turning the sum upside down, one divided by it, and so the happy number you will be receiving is 0.249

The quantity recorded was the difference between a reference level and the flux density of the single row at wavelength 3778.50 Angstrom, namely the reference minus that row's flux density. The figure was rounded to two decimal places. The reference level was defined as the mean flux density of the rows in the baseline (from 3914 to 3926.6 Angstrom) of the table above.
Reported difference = -0.34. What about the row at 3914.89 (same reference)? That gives -0.11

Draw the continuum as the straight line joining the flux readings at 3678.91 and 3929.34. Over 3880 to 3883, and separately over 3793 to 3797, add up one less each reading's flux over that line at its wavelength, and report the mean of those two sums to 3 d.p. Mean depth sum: -0.052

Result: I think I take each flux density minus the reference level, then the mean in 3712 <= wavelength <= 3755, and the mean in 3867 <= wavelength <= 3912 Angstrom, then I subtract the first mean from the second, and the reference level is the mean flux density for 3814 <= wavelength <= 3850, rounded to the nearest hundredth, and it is -0.26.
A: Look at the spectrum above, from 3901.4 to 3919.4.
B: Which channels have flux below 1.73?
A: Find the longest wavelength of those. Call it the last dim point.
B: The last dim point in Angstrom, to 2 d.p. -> 3918.49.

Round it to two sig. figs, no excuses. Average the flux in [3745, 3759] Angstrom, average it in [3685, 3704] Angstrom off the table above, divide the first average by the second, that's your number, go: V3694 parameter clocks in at 0.93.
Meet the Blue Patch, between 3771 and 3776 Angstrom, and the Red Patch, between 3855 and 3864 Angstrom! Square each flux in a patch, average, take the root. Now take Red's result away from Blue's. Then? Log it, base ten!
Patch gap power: -1.2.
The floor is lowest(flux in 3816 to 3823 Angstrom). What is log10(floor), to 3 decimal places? 0.228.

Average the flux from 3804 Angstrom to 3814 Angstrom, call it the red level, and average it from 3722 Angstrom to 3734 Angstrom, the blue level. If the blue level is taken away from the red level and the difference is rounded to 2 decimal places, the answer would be -0.39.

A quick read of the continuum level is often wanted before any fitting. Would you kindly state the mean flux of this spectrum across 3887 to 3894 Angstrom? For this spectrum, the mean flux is 1.66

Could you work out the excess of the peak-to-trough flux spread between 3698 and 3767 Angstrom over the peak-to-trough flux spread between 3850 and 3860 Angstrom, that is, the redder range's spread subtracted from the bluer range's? 0.33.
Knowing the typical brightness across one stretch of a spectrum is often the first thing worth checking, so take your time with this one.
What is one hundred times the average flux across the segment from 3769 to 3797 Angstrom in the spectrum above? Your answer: 179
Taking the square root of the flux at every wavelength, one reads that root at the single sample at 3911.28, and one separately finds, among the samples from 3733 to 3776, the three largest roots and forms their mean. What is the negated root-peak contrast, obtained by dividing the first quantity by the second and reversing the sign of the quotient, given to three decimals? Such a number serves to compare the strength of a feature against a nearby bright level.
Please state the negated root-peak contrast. -0.962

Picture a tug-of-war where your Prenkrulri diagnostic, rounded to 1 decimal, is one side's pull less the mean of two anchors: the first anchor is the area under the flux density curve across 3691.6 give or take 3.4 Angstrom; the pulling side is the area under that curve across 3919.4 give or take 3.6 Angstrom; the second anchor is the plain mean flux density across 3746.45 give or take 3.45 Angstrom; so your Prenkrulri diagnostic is 3.2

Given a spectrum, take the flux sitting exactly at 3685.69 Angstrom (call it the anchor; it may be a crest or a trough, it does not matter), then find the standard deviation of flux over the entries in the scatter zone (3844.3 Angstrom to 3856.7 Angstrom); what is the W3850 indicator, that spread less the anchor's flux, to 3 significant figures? -1.98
